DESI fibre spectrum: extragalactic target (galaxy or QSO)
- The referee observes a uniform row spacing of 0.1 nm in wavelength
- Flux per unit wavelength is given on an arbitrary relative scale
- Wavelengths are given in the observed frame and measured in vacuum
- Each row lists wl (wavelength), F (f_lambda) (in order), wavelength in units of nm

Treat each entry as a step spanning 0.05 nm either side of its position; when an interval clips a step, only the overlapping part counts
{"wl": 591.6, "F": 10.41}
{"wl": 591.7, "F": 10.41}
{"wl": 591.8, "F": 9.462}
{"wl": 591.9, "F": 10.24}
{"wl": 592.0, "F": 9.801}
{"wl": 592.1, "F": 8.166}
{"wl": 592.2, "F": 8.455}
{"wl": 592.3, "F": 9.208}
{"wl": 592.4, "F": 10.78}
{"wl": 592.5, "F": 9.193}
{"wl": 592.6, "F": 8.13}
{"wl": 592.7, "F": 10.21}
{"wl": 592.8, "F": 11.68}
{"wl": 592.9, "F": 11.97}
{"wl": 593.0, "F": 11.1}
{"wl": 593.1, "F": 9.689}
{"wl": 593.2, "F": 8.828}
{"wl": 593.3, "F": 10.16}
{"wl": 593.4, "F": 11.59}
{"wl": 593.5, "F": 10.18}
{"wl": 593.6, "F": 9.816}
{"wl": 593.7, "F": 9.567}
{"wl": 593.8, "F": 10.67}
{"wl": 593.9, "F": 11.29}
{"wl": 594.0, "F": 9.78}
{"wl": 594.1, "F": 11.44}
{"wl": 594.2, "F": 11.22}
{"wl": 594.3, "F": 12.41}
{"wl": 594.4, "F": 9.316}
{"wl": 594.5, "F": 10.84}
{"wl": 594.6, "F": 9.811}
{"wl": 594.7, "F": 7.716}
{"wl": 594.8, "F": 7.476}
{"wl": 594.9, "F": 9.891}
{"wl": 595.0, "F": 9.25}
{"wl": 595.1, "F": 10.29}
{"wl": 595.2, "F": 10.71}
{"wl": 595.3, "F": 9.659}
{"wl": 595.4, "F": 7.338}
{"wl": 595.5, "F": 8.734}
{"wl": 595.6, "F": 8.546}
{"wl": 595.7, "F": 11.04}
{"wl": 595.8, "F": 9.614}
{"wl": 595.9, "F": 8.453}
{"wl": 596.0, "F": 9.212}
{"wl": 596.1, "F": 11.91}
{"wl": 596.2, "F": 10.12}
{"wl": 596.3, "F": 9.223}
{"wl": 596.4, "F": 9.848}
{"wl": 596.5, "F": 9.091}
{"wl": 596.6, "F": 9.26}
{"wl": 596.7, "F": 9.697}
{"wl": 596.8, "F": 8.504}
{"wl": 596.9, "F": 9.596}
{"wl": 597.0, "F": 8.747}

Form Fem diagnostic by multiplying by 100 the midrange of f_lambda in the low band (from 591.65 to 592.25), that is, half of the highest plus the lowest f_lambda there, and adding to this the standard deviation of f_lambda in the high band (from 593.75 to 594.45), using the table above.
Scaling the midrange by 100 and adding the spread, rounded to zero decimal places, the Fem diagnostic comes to 930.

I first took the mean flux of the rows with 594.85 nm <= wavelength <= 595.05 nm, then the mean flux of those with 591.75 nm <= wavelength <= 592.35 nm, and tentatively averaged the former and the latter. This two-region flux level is 9.4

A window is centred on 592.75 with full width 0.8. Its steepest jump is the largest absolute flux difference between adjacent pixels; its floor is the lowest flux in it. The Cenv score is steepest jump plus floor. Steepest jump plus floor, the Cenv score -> 10.2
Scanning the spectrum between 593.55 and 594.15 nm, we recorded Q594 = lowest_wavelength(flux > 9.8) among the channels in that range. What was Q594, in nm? 593.6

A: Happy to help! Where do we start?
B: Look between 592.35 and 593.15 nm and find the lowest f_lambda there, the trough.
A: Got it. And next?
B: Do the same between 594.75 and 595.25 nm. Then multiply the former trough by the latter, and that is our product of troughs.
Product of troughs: 61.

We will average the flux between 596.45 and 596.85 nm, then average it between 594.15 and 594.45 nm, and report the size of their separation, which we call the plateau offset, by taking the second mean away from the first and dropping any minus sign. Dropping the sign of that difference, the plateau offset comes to 1.8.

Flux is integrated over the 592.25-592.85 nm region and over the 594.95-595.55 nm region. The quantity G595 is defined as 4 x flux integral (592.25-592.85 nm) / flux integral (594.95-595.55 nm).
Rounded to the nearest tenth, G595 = 4.2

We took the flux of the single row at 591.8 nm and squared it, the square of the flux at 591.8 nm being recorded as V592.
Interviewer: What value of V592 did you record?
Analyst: 90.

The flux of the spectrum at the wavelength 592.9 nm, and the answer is 11.97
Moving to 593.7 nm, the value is 9.567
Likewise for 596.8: 8.504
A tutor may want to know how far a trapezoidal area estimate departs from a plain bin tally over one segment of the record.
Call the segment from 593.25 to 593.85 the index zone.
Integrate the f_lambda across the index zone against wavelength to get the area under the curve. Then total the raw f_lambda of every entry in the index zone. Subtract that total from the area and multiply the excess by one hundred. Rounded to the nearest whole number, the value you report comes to -5578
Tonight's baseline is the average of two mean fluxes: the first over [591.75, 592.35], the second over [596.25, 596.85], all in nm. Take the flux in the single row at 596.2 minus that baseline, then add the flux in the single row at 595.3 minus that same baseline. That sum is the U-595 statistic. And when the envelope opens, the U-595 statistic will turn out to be 1.3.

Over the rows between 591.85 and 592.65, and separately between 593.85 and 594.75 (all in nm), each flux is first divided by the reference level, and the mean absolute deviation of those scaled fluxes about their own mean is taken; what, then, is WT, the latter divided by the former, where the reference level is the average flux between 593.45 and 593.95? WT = 1.46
